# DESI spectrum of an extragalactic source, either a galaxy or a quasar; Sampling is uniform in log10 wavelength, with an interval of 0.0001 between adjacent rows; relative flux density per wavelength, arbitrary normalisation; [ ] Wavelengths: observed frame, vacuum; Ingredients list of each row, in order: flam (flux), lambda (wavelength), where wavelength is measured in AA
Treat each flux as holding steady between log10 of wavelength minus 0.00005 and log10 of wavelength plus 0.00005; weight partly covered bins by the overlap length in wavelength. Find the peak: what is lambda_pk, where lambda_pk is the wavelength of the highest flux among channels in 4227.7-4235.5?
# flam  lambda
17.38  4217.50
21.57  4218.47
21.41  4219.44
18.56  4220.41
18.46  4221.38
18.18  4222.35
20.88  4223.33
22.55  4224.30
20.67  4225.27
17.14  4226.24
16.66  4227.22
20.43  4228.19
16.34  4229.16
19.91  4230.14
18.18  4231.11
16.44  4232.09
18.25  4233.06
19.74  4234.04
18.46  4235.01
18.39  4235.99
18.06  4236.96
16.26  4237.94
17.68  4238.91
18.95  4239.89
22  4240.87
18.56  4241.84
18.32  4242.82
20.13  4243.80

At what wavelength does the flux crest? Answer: 4228.19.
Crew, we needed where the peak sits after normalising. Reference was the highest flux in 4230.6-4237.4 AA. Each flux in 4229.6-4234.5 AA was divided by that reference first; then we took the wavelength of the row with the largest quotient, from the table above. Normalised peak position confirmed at 4230.14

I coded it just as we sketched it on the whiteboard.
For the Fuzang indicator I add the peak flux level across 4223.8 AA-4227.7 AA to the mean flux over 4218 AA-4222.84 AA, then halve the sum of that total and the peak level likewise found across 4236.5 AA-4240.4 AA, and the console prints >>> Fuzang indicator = 30.57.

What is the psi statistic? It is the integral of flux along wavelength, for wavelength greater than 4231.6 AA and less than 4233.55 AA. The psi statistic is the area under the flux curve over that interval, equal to 34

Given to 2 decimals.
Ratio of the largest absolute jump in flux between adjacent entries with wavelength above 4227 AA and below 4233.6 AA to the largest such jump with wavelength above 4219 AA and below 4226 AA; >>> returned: 1.44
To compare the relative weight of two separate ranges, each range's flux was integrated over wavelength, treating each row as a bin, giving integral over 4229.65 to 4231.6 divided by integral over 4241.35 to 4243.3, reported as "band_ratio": 1.03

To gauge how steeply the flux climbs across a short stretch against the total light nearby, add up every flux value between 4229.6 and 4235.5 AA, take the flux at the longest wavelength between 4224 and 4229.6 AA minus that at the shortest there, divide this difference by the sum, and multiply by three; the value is -0.17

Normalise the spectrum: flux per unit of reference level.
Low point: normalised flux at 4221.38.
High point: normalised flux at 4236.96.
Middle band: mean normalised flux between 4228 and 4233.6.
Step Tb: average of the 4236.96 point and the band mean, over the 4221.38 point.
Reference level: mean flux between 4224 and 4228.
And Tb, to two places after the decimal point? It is 0.98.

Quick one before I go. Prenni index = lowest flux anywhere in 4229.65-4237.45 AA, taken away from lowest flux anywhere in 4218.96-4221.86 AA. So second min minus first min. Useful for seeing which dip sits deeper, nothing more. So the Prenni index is 2.0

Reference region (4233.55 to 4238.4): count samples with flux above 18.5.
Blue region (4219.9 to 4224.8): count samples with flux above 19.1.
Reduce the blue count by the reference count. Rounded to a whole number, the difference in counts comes 1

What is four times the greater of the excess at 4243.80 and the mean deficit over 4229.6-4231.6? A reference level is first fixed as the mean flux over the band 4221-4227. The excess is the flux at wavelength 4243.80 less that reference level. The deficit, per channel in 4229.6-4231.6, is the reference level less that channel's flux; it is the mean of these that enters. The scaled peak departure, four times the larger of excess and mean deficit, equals 2.4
